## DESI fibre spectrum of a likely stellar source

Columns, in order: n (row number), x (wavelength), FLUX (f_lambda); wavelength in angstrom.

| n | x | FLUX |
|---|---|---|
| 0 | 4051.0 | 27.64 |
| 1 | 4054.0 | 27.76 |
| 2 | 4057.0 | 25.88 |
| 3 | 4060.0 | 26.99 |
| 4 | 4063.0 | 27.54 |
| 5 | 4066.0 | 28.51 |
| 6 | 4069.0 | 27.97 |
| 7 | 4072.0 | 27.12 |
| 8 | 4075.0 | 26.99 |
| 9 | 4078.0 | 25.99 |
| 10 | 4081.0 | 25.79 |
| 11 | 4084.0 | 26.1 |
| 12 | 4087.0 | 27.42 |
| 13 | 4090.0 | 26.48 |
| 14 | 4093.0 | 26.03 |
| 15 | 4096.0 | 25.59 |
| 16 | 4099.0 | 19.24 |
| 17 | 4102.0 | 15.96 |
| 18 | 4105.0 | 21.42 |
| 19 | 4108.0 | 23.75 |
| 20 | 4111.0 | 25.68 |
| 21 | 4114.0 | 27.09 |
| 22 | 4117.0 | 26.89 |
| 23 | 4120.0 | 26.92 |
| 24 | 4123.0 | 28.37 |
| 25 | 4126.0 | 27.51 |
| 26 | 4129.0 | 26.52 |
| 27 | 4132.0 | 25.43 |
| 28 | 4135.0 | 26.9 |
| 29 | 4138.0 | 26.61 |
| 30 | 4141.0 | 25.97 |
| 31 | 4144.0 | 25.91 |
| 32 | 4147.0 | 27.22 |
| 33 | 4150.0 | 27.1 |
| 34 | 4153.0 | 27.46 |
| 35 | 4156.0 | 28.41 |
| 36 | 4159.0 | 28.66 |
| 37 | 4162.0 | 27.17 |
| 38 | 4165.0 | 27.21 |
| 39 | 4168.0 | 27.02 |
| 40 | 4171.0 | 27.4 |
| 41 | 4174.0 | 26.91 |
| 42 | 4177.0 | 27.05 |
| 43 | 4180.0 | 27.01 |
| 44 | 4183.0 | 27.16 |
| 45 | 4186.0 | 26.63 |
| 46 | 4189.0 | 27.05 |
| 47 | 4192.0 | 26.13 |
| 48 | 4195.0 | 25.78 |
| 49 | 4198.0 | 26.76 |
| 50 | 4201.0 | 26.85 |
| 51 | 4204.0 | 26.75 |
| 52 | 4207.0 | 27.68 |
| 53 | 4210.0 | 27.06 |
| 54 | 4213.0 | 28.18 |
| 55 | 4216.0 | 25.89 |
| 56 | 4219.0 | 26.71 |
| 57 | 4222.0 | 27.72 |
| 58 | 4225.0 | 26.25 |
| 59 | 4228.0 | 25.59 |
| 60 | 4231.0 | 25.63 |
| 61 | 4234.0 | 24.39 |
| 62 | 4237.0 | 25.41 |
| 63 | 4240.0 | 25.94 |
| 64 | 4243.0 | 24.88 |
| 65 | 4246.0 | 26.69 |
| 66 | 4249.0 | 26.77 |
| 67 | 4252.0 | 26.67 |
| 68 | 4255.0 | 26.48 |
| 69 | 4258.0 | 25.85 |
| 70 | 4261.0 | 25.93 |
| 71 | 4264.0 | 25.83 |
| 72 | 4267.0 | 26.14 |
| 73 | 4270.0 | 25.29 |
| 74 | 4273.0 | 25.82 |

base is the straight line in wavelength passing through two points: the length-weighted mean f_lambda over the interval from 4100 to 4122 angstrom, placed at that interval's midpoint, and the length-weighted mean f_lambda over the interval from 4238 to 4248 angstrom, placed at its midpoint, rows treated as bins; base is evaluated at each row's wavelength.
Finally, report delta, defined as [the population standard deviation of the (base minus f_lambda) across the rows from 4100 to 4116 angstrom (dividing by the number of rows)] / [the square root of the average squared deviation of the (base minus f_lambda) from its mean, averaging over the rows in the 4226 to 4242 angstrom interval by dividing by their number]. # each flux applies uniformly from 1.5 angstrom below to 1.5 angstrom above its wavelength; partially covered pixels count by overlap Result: 7.33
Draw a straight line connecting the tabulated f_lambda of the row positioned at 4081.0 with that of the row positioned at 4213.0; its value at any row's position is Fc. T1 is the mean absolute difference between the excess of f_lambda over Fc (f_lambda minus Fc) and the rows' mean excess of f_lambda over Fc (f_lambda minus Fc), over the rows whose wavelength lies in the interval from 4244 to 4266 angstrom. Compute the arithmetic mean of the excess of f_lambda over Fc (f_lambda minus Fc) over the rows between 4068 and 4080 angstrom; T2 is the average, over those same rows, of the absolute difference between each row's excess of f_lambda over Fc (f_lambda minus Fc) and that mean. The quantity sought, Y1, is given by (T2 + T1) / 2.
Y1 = 0.53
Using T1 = 0.48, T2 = 0.58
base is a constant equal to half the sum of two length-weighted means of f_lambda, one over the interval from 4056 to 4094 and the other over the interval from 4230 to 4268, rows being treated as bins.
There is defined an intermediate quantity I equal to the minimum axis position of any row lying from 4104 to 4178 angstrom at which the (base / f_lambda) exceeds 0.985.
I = 4105.0 angstrom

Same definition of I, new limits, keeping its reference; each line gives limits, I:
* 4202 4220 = 4204.0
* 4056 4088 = 4057.0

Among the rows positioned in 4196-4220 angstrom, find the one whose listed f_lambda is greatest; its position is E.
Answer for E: 4213.0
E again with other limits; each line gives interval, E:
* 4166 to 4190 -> 4171.0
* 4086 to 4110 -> 4087.0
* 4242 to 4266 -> 4249.0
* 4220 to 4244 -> 4222.0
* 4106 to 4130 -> 4123.0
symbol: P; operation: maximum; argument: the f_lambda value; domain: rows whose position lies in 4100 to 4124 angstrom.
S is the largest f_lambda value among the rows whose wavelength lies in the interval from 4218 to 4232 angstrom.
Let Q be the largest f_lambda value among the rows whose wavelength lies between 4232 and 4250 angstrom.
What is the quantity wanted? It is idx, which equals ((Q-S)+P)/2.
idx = 13.7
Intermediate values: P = 28.37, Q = 26.77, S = 27.72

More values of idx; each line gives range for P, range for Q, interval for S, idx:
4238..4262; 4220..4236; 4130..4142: 13.8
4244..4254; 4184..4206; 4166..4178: 13.2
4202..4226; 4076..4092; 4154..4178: 13.5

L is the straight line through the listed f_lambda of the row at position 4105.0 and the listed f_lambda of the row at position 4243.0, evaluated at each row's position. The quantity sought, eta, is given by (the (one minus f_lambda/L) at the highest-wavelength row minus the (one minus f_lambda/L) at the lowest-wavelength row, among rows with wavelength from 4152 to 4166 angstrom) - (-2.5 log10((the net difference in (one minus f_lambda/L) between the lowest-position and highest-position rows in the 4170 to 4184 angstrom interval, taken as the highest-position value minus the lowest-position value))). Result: -4.0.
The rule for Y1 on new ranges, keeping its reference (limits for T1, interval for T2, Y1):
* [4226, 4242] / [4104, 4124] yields 1.07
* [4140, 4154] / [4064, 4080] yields 0.69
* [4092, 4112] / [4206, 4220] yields 1.92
